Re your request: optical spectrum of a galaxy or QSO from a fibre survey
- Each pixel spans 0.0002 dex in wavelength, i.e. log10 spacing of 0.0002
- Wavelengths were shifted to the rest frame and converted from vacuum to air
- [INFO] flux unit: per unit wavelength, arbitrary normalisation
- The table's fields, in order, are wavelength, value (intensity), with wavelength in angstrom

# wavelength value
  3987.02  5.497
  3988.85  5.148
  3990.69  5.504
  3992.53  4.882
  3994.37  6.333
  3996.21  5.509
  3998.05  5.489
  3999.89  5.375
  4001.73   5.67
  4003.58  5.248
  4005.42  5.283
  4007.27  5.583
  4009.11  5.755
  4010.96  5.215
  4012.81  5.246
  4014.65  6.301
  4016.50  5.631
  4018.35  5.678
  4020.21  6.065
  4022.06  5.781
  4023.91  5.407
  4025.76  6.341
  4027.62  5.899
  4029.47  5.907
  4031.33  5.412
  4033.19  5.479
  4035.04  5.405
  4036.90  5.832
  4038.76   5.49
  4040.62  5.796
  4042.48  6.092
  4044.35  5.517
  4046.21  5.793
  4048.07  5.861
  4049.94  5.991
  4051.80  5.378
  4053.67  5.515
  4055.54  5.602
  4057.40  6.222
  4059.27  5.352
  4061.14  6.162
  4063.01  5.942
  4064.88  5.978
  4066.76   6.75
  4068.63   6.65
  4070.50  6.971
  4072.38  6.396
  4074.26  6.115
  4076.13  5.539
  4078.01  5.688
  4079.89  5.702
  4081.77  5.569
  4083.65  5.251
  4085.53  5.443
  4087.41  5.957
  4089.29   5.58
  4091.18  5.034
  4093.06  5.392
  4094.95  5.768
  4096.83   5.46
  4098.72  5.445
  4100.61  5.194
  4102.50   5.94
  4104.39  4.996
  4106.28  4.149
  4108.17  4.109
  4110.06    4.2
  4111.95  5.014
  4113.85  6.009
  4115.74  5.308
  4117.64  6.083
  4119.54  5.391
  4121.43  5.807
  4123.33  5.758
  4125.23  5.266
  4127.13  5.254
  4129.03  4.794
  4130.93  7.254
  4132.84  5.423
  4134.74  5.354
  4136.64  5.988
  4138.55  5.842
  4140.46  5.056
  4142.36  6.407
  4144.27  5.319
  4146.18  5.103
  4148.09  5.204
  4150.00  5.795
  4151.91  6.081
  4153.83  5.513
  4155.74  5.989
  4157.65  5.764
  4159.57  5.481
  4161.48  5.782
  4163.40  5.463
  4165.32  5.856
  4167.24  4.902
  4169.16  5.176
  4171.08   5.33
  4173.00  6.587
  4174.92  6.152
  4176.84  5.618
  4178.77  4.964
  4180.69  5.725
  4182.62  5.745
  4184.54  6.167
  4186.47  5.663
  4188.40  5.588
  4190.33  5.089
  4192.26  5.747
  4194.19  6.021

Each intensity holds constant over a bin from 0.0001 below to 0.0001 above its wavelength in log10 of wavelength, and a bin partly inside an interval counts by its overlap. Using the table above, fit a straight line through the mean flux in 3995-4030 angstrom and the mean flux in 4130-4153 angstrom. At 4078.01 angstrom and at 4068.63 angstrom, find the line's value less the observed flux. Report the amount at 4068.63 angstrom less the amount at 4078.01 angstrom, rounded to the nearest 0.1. -1.0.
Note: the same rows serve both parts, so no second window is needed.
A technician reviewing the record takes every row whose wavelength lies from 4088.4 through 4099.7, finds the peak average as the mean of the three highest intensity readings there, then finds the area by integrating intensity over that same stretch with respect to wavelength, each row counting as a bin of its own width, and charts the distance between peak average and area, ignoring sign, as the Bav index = 56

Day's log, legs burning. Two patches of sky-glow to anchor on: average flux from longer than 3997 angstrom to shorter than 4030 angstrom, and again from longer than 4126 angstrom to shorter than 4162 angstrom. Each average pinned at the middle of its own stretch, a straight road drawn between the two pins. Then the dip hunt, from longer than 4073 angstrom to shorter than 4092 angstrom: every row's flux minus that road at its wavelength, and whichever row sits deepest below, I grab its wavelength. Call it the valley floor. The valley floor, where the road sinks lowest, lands 4091.18 angstrom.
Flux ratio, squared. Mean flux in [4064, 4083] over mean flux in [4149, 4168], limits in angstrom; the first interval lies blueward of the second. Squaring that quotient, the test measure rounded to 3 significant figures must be 1.17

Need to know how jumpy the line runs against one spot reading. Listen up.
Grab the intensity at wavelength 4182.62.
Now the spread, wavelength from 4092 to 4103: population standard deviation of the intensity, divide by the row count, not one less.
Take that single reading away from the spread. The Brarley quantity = -5.50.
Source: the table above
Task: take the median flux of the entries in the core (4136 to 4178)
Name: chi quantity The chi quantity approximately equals 5.7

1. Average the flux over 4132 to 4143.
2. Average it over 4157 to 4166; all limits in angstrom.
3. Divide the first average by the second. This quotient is 1.00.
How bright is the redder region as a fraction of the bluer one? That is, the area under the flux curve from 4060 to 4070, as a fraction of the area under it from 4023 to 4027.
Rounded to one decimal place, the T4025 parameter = 2.7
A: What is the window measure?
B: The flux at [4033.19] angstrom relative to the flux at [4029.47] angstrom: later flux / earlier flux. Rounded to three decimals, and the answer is 0.928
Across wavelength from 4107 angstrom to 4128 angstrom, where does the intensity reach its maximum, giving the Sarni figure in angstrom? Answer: 4117.64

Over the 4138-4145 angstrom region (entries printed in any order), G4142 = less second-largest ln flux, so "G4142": -1.77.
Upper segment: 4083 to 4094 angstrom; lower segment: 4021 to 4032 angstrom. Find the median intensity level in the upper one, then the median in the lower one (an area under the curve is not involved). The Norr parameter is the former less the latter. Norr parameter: -0.4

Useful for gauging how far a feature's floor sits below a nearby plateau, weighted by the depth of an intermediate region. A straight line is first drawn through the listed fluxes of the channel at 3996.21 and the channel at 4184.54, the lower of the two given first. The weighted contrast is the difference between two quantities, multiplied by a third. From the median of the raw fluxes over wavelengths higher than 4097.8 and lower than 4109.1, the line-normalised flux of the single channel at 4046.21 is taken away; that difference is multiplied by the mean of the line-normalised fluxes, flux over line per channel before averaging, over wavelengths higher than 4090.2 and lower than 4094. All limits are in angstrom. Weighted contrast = 3.64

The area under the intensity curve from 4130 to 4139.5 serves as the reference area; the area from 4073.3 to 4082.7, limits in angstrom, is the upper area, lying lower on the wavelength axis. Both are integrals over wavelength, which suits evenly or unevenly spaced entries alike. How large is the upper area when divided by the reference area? 0.95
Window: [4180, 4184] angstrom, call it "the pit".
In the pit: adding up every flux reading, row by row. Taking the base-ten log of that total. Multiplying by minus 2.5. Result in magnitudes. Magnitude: -2.65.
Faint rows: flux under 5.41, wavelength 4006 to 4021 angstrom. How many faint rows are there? 2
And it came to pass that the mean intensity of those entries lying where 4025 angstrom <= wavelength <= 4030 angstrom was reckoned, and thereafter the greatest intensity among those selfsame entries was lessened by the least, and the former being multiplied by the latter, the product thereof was 2.7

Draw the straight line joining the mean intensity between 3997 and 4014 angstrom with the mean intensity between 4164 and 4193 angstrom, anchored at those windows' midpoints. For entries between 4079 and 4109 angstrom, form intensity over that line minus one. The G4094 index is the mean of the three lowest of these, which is -0.20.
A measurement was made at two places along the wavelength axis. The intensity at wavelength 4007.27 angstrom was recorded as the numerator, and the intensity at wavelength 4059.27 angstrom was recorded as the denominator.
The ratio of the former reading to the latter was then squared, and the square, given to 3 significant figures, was 1.09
